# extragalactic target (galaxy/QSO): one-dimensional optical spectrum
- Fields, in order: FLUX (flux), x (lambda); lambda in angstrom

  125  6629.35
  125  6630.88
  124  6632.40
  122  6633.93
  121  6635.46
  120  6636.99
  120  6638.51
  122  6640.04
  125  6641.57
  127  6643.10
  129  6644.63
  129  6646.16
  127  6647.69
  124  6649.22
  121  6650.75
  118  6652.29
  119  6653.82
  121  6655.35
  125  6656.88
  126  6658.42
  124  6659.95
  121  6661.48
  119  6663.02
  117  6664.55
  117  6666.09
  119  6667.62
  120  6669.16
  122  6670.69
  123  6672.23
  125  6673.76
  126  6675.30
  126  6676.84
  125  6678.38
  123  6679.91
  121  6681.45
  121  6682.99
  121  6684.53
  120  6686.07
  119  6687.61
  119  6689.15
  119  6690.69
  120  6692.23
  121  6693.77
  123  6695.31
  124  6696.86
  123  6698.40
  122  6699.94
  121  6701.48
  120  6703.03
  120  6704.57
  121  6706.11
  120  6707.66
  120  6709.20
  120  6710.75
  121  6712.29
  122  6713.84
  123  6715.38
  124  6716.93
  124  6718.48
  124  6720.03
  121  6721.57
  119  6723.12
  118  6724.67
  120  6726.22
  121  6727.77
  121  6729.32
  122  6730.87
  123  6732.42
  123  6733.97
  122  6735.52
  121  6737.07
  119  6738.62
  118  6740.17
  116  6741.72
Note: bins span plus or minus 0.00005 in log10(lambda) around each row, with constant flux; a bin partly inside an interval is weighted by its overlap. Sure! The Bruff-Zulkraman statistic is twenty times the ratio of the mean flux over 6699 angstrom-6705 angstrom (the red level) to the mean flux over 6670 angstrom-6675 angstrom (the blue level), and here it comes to 19.6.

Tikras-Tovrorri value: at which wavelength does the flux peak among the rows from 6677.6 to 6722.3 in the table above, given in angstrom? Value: 6678.38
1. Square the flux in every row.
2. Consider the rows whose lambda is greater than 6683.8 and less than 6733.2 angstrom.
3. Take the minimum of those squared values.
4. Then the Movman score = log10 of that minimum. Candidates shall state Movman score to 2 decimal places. 4.14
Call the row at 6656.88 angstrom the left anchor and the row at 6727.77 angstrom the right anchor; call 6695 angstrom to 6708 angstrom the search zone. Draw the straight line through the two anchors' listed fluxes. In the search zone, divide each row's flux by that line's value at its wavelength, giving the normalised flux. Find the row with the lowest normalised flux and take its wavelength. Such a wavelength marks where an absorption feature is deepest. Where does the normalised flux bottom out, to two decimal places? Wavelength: 6703.03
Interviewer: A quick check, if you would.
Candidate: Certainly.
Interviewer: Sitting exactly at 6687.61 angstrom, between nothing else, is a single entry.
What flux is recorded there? 119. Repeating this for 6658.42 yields 126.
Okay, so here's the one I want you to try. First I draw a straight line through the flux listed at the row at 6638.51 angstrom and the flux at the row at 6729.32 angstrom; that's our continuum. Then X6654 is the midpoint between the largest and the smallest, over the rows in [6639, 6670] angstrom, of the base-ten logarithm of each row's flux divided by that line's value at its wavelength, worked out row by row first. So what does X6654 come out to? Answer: 0.010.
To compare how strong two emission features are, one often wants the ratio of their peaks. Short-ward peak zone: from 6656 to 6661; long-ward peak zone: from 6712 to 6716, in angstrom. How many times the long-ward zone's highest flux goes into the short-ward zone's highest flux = 1.02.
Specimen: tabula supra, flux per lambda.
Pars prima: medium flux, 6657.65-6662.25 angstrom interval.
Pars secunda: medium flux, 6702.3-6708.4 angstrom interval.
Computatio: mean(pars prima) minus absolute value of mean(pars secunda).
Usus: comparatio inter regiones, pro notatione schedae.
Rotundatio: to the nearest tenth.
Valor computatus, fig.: 3.4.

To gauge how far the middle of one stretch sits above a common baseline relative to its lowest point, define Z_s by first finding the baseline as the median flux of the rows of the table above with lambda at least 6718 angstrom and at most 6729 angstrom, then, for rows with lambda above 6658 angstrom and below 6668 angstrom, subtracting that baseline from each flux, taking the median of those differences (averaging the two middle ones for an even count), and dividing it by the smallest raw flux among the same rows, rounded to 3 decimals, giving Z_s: -0.017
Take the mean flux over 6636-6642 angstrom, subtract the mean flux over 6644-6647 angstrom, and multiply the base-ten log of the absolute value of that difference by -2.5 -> -2.2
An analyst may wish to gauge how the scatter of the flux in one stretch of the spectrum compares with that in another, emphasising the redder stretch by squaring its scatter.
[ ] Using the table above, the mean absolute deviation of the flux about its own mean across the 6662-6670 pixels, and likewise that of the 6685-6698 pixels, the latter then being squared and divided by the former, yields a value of 2.1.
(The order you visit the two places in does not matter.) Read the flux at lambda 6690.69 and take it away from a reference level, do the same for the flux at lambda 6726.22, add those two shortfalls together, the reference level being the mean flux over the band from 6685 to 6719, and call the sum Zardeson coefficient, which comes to 3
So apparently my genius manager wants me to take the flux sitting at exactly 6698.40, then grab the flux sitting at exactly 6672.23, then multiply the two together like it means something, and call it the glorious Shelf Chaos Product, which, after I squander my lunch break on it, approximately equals 15129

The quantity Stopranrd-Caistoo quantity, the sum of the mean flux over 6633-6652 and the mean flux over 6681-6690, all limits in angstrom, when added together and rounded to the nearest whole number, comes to 244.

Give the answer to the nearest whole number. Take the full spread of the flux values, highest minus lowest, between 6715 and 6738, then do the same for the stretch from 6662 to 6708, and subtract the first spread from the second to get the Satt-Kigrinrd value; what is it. 3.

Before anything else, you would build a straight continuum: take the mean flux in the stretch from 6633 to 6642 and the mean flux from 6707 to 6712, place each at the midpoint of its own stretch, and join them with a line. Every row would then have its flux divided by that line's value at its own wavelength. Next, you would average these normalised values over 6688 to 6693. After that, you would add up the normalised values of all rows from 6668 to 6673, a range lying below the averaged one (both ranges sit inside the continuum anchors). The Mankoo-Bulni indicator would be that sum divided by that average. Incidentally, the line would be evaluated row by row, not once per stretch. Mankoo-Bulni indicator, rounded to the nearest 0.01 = 3.05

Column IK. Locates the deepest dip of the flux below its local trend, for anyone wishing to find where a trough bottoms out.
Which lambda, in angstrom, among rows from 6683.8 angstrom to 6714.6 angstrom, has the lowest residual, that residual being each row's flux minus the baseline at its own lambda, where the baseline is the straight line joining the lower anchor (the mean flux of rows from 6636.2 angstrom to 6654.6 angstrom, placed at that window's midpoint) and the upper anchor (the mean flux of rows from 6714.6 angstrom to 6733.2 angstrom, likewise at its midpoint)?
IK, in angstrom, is 6687.61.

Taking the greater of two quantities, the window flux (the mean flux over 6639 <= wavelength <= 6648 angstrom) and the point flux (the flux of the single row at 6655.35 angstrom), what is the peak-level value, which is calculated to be 126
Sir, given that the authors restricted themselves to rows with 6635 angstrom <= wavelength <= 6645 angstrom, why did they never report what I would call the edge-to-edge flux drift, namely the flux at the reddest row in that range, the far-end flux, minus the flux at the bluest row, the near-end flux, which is 8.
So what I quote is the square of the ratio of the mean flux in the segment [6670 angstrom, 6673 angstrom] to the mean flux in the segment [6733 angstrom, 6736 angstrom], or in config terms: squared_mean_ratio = 1.00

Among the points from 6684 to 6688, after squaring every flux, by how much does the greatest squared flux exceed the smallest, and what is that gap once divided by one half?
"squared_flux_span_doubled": 960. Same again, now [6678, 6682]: 1968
